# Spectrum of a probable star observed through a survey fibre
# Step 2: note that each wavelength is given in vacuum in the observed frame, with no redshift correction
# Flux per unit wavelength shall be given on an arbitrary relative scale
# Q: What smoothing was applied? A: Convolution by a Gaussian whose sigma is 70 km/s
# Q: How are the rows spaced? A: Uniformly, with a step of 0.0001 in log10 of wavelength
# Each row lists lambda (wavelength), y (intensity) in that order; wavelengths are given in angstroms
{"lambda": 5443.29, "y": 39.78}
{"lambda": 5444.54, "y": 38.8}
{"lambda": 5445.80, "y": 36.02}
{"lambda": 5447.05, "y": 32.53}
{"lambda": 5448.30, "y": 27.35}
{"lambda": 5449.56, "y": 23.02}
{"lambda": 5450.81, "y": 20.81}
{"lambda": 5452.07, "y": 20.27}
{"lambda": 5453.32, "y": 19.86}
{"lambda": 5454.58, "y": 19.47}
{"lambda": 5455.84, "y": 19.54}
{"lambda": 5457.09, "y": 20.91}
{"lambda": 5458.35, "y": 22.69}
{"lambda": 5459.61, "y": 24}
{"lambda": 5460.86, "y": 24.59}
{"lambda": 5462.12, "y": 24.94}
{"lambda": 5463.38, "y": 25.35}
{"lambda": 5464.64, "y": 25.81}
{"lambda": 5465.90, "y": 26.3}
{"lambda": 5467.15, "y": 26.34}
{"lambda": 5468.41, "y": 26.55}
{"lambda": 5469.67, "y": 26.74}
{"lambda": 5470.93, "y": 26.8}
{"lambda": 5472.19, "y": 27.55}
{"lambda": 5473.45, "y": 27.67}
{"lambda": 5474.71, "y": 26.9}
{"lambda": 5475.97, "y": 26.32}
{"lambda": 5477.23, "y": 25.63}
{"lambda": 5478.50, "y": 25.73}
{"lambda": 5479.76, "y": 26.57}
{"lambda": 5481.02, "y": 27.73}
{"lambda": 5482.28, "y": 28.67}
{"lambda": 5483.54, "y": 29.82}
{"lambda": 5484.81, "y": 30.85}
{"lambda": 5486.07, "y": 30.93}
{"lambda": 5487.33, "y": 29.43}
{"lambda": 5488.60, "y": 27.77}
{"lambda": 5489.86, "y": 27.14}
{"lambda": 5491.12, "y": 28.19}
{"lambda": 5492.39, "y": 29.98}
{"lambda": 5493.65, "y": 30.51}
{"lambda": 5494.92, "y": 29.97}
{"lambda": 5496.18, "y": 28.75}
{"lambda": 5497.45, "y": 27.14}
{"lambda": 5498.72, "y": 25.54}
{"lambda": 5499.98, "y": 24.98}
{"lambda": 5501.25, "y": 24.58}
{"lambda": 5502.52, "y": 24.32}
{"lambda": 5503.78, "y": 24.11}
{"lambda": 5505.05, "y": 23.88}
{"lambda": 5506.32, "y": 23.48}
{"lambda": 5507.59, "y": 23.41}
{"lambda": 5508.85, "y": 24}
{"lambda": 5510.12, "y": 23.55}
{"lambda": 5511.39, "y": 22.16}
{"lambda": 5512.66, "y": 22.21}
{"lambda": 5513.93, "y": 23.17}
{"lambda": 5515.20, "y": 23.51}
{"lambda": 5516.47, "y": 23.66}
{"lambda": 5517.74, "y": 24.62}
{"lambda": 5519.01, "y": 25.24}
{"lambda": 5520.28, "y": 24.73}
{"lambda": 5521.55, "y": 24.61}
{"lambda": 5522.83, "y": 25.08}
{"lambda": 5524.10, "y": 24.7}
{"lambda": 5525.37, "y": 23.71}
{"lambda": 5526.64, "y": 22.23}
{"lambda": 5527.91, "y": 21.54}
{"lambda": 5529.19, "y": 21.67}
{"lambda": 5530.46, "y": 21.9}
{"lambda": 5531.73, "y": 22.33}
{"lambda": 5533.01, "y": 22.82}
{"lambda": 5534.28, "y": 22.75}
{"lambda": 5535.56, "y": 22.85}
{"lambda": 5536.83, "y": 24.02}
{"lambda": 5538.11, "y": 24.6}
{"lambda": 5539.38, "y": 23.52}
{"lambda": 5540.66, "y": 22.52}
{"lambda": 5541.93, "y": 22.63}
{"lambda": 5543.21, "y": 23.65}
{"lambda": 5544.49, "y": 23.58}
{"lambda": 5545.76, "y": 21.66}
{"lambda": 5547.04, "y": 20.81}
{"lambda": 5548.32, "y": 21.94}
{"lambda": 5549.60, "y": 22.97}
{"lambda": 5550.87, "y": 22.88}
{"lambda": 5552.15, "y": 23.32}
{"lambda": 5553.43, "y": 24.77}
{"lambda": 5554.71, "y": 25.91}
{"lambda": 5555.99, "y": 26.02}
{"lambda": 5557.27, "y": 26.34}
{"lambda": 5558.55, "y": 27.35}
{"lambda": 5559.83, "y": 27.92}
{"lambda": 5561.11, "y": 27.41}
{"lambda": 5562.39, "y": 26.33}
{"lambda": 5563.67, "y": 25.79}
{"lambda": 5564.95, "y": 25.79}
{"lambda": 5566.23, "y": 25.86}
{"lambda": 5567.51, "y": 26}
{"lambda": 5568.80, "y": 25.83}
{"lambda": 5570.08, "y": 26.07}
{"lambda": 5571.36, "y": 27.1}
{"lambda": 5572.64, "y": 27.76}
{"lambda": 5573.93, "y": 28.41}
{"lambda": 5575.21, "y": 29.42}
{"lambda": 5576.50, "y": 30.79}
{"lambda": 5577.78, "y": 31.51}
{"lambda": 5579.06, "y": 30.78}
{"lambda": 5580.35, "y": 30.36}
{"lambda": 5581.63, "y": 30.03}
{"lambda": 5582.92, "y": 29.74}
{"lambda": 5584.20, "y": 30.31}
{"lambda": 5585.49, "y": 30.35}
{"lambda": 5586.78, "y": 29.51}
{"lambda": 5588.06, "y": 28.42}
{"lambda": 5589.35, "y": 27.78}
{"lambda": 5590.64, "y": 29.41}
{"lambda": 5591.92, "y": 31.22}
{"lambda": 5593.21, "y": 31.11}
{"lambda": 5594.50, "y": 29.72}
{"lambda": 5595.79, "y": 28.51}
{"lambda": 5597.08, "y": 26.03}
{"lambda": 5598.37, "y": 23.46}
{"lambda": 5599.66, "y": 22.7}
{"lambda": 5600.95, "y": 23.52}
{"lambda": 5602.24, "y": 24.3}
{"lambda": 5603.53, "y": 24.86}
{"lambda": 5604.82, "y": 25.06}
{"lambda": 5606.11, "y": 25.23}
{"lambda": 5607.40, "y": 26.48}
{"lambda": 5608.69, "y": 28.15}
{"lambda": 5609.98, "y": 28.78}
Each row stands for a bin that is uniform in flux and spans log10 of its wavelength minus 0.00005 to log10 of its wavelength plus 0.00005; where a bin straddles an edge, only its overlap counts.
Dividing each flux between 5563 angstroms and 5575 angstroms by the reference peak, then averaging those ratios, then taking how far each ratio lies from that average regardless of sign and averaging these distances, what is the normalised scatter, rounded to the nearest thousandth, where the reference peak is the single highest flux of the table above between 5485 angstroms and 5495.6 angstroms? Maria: 0.027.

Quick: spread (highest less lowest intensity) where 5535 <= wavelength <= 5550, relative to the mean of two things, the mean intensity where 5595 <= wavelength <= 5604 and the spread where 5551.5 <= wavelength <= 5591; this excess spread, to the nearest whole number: -13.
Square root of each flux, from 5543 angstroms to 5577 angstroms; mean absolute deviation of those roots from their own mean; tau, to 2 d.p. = 0.19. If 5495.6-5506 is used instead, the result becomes 0.13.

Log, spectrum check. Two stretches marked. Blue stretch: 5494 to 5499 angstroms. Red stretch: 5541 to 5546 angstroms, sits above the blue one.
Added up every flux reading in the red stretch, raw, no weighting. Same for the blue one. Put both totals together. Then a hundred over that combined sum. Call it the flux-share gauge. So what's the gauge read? 0.49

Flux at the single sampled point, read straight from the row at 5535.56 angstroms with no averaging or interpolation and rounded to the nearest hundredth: 22.85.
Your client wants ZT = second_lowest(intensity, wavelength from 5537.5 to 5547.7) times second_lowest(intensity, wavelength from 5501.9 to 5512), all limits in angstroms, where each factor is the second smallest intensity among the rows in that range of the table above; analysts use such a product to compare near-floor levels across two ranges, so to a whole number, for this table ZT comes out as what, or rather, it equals 507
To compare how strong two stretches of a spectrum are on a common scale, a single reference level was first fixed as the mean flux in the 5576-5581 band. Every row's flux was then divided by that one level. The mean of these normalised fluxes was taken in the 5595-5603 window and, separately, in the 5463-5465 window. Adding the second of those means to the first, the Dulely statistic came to 1.63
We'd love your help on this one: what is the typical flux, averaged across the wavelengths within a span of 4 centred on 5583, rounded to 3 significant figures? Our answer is 30.0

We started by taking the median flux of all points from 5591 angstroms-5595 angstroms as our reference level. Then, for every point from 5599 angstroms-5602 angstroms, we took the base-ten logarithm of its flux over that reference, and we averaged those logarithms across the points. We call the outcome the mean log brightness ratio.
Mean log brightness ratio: -0.13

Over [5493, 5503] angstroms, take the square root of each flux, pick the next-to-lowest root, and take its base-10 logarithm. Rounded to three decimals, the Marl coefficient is 0.695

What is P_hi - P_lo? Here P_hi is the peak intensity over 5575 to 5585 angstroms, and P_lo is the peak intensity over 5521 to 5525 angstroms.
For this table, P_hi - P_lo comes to 6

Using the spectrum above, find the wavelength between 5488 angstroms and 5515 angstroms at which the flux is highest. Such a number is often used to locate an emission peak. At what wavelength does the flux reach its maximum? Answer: 5493.65 angstroms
